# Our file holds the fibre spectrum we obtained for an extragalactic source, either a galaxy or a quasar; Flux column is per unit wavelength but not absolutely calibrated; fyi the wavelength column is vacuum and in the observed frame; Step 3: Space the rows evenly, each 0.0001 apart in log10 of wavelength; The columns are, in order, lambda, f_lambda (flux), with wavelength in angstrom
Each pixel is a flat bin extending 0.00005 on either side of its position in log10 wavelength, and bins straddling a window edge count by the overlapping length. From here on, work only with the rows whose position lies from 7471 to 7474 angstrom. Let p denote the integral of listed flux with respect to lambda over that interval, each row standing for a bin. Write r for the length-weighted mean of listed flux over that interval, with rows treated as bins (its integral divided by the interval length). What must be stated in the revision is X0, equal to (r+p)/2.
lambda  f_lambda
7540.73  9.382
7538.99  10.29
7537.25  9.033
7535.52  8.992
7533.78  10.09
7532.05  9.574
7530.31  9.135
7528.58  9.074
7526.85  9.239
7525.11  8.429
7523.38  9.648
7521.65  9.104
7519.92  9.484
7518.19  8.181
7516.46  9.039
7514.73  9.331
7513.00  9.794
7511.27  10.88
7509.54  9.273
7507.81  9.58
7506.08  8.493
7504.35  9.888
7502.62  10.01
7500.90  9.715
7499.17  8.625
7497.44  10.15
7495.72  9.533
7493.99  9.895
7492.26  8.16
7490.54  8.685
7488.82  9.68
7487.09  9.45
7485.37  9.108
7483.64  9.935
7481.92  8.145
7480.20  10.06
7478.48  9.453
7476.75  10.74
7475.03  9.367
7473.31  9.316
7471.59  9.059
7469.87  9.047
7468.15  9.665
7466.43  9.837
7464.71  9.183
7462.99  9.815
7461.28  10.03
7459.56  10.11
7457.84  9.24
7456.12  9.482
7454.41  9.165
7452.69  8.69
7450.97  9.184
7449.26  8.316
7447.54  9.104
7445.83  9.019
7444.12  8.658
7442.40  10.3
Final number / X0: 18.4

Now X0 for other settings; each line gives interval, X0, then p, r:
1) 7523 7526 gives 17.9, 26.8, 8.9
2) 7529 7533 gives 23.4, 37.4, 9.3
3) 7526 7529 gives 18.4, 27.5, 9.2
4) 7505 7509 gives 22.7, 36.4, 9.1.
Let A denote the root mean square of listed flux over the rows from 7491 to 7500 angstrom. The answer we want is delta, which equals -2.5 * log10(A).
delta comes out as -2.42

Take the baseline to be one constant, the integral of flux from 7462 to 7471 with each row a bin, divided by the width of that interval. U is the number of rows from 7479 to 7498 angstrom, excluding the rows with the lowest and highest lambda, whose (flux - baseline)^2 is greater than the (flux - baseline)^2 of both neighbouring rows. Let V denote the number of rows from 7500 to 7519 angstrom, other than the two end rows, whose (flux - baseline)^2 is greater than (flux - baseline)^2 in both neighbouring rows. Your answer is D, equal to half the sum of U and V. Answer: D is 2.50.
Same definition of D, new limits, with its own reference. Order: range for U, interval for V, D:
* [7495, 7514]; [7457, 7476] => 3.50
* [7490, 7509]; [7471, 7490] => 3.00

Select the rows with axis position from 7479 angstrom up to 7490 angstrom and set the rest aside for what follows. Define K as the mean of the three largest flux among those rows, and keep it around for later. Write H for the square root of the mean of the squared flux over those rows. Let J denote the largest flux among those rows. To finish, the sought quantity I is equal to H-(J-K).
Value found 9.2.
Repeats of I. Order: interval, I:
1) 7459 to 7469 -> 9.7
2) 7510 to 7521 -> 8.7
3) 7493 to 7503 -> 9.5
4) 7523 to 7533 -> 9.0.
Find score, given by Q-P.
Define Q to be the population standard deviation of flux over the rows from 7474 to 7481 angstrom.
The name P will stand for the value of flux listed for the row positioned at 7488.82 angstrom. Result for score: -9.1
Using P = 9.68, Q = 0.55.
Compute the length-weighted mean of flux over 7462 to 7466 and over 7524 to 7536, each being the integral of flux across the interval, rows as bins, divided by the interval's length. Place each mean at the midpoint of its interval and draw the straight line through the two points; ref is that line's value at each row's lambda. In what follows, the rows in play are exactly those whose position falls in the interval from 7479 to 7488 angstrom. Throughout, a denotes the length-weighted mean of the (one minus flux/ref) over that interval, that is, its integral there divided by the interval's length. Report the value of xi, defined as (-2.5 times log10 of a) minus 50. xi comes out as -45.3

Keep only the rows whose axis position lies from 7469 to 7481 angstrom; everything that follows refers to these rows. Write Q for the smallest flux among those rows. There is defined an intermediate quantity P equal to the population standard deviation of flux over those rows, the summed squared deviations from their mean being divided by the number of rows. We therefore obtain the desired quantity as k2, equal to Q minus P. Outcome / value 8.48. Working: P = 0.57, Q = 9.047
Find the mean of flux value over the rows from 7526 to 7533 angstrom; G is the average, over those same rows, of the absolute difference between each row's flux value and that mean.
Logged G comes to 0.16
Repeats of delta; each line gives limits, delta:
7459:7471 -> -2.46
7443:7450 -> -2.36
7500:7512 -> -2.47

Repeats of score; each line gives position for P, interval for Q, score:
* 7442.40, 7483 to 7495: -9.7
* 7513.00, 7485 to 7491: -9.4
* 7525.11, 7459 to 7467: -8.1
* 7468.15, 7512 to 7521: -9.1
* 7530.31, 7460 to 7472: -8.8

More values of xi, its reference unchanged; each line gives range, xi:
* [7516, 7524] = -45.9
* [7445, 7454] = -47.2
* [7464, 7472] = -45.6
